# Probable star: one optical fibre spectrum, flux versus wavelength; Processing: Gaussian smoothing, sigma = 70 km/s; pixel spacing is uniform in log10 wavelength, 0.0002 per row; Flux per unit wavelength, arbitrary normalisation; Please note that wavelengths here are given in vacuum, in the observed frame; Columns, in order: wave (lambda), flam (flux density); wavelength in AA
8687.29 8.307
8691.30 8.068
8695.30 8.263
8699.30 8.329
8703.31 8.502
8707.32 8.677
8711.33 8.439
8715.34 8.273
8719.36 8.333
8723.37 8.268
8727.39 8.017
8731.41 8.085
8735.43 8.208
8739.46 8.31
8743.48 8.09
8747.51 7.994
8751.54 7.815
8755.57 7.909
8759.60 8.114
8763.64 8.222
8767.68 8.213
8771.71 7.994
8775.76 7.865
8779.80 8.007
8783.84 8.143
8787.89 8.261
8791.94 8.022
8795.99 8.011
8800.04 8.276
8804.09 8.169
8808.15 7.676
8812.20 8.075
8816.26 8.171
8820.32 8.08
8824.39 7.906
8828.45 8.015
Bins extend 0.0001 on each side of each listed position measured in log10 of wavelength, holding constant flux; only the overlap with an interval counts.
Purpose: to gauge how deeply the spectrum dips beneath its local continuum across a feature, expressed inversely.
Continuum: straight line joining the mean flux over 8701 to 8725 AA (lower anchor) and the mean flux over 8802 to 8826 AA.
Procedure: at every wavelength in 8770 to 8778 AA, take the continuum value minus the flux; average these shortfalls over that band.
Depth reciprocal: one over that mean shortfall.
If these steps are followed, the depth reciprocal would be 4.1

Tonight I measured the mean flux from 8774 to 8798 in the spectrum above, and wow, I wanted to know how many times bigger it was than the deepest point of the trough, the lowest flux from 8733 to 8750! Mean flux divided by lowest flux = 1.01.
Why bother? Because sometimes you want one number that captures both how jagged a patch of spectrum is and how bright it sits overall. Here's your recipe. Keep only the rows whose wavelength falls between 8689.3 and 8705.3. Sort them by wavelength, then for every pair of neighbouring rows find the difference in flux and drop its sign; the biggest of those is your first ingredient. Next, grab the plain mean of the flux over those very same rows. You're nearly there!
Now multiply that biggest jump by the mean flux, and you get 1.62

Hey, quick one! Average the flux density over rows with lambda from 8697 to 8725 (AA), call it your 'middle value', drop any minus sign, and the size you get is 8.40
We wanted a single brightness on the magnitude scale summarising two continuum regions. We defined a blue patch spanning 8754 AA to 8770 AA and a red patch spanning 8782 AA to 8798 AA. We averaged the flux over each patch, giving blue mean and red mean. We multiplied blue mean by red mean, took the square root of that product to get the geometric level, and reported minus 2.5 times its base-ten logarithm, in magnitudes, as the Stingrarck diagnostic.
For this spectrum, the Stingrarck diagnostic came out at -2.27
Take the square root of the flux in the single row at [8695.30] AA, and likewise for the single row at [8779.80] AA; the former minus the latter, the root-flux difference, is 0.0449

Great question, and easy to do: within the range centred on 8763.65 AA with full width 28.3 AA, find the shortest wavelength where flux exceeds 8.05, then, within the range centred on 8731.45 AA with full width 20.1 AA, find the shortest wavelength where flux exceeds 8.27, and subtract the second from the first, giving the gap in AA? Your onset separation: 20.1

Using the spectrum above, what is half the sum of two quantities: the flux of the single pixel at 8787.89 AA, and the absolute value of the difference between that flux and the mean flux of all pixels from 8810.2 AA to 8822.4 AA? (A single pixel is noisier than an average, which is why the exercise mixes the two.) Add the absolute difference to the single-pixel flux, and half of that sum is 4.21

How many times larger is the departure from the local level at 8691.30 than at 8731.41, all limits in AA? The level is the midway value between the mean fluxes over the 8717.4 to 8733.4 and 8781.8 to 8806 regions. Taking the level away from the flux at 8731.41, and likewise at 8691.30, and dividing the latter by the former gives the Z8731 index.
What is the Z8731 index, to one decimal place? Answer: 1.2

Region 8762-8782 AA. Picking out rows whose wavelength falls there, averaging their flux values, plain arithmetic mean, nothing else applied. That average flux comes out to 8.06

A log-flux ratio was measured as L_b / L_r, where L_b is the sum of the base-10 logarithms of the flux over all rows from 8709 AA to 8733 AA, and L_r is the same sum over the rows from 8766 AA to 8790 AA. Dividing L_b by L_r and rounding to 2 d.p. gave 1.01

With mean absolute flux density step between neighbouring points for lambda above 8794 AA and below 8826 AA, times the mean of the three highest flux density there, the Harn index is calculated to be 1.90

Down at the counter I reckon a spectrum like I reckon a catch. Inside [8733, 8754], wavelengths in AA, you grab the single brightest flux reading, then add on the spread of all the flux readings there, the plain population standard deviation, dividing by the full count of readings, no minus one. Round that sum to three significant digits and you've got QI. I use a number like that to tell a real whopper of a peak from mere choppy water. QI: 8.48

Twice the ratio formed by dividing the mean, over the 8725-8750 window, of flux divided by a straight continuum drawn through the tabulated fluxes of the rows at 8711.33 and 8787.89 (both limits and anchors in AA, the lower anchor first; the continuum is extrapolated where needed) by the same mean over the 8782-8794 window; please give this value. 1.97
